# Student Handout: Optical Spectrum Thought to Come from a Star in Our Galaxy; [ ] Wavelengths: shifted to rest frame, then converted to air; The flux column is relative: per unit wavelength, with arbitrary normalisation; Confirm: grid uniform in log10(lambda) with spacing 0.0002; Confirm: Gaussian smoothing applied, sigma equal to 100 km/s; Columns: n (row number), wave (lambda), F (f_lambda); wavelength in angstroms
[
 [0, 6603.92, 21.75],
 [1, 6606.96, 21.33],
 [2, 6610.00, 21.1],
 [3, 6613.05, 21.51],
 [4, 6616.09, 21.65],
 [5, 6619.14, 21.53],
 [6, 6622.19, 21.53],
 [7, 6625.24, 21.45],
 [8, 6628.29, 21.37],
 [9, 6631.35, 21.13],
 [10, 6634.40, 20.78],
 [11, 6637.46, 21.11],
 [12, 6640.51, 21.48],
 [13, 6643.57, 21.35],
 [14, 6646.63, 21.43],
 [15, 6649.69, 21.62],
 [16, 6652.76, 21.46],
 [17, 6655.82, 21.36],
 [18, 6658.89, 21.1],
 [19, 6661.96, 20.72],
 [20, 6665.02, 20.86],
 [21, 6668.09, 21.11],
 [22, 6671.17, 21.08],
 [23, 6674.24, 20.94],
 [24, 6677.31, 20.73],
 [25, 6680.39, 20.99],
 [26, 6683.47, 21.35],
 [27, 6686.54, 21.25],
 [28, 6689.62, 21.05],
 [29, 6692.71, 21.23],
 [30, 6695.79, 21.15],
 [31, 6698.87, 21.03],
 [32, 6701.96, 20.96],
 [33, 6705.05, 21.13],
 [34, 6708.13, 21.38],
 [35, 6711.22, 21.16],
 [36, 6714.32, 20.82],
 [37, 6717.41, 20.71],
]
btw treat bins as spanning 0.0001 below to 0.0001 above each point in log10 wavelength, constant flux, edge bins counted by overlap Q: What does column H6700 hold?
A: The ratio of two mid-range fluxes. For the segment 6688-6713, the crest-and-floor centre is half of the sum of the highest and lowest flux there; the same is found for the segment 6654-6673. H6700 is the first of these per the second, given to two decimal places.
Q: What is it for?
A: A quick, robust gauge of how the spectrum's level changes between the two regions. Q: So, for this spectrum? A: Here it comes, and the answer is 1.01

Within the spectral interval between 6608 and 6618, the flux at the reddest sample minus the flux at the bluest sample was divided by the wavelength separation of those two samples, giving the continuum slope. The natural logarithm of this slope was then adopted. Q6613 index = -2.4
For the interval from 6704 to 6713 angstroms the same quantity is -5.3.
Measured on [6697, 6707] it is -4.1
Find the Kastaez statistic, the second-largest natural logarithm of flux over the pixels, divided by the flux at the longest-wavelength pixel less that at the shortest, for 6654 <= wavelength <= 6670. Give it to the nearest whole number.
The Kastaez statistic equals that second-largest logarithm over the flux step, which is -12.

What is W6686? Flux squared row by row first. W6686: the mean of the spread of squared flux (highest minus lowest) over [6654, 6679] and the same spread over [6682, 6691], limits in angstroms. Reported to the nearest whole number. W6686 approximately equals 20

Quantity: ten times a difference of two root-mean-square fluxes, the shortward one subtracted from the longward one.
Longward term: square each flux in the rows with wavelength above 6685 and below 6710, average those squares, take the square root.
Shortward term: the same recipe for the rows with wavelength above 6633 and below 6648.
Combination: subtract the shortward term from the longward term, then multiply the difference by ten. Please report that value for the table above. -0.84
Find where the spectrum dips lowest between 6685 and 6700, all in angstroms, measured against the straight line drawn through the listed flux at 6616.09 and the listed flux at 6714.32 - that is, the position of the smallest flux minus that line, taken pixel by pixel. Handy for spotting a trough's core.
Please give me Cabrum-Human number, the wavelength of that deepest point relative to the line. 6689.62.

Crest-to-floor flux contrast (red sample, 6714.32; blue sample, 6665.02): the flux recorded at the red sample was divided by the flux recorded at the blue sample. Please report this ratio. 1.00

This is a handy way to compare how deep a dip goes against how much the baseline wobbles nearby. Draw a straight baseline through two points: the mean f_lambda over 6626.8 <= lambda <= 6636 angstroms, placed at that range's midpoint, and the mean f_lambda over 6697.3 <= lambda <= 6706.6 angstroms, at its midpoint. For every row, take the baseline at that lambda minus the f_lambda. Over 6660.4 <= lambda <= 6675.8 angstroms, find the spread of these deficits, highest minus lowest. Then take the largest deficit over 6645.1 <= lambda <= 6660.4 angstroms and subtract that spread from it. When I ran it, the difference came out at -0.42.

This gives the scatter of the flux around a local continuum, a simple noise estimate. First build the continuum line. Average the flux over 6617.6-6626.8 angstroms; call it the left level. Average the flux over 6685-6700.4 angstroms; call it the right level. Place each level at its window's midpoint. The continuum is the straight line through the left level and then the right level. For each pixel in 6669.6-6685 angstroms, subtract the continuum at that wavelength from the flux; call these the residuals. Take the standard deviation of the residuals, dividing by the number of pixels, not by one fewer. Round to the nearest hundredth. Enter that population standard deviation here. 0.21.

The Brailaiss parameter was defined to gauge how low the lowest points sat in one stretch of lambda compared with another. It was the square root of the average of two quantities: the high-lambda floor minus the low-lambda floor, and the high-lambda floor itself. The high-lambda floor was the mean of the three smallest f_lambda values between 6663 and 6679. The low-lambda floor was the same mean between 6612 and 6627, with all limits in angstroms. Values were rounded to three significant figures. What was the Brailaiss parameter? 3.18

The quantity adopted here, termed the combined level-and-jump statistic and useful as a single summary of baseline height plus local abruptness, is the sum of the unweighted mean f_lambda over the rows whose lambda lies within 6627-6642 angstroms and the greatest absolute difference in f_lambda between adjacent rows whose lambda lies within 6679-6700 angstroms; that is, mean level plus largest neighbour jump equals 21.5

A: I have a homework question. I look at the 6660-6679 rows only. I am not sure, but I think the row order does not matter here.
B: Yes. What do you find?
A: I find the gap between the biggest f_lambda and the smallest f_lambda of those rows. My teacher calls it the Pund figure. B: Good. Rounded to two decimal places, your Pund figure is 0.39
